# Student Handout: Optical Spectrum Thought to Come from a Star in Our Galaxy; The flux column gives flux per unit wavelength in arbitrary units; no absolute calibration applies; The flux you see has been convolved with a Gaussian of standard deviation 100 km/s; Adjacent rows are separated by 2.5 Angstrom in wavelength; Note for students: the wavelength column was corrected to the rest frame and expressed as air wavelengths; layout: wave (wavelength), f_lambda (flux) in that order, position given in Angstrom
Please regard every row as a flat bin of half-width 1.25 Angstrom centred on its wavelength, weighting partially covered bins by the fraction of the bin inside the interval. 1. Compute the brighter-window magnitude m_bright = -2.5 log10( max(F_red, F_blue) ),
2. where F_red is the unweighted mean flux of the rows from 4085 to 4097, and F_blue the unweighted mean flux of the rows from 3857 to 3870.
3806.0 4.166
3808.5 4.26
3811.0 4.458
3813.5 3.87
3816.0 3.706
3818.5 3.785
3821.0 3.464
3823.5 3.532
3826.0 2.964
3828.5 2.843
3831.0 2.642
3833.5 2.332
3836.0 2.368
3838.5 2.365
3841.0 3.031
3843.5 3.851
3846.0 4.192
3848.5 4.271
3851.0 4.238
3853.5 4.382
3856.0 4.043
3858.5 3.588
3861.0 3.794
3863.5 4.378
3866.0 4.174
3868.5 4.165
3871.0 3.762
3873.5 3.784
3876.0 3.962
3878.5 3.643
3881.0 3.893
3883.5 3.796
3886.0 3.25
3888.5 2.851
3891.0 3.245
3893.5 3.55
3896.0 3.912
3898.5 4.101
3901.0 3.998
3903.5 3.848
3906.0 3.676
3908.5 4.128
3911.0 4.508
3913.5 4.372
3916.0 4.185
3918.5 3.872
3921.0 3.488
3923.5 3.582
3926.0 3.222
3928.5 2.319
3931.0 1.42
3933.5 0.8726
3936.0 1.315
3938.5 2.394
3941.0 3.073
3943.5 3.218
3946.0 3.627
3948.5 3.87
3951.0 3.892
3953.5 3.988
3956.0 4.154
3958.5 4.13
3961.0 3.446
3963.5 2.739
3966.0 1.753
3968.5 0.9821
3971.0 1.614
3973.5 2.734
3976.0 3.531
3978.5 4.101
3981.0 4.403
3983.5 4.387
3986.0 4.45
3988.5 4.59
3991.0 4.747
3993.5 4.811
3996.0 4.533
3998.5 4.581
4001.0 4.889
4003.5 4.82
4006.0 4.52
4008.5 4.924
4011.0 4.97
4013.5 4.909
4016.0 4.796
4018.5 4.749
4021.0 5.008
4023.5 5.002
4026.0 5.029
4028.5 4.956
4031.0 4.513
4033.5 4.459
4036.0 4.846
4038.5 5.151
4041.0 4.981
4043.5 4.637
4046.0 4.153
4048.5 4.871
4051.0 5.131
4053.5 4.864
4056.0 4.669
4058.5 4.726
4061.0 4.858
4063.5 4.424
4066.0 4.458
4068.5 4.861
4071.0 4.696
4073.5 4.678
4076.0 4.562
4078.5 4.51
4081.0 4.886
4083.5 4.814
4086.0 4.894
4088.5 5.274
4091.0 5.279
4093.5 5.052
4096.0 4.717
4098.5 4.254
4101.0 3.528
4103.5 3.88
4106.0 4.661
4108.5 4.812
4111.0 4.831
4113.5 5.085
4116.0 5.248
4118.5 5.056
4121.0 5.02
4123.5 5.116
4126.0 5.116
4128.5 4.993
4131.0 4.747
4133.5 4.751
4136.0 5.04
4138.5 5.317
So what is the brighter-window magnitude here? -1.76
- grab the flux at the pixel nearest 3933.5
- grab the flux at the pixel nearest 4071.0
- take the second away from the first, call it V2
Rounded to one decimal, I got -3.8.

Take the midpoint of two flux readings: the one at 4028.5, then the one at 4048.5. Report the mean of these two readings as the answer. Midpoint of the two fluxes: 4.9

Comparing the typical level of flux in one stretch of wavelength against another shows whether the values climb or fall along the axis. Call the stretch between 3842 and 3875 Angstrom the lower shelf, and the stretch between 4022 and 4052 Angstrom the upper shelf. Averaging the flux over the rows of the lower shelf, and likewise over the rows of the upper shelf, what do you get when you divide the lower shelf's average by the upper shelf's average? 0.84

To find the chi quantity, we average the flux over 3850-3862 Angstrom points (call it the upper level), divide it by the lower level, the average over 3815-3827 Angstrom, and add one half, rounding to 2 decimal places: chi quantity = 1.65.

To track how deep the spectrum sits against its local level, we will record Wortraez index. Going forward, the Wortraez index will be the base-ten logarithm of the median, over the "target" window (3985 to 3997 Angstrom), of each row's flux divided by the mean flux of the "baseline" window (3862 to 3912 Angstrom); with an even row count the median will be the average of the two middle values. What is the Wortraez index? 0.08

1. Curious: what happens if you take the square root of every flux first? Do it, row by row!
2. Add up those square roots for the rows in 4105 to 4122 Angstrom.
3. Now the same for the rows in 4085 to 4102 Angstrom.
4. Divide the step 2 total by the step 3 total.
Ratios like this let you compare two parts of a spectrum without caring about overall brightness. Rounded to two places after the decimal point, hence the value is 1.03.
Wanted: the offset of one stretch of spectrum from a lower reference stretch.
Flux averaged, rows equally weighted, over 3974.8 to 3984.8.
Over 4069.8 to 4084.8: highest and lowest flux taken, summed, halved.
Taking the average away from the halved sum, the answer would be 0.59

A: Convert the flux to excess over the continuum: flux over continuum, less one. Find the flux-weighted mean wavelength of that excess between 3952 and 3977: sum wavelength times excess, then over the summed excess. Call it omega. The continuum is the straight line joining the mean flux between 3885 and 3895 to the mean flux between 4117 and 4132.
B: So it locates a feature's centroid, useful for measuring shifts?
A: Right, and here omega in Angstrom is 3970.1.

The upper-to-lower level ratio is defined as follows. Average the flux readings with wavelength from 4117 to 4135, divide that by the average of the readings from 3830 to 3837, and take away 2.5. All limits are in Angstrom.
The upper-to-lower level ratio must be -0.5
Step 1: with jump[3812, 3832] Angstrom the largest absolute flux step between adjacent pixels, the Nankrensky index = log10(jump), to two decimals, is -0.25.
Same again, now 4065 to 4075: -0.39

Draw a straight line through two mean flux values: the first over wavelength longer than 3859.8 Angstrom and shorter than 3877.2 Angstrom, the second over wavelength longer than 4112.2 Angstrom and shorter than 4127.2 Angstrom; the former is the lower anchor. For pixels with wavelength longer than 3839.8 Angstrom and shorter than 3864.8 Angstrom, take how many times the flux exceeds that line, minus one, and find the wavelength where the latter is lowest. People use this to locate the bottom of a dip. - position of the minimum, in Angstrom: 3841.0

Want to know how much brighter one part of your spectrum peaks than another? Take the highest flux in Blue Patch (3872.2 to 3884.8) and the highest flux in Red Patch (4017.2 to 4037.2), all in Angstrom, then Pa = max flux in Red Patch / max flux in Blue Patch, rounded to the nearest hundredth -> 1.27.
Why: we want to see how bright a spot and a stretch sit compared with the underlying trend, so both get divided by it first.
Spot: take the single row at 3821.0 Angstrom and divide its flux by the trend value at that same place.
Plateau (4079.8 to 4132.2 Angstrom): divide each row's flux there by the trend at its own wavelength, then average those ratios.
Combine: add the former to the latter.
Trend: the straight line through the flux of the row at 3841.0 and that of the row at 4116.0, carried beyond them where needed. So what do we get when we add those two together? 2.1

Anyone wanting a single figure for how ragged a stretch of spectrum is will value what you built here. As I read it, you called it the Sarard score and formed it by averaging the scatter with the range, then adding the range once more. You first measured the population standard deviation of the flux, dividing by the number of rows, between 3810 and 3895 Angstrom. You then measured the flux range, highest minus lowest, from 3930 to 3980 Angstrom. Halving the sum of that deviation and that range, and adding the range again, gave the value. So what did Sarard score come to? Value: 5.2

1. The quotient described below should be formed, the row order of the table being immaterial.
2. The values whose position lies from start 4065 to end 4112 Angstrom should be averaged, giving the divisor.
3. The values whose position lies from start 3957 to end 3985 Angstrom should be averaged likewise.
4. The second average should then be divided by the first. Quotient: 0.66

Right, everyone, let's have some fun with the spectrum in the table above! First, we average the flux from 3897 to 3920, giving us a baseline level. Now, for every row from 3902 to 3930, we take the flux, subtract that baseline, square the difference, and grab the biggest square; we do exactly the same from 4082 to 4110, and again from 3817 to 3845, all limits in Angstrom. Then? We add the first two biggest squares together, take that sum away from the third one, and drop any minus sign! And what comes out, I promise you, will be 1.5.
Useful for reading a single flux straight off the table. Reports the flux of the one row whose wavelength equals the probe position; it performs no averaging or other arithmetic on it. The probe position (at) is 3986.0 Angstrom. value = 4.45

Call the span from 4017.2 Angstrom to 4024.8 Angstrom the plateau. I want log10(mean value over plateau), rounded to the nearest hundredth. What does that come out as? 0.69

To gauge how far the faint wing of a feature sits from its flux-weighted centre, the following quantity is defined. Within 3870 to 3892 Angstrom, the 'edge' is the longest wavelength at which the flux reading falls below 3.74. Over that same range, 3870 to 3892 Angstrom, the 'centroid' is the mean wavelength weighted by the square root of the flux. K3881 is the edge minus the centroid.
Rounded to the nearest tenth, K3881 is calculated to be 10.2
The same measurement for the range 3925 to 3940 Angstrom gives 6.7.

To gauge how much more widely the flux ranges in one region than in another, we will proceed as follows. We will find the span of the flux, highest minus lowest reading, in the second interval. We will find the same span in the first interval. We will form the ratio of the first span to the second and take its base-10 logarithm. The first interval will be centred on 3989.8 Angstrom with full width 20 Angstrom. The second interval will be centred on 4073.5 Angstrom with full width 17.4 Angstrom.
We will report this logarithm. 0.0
